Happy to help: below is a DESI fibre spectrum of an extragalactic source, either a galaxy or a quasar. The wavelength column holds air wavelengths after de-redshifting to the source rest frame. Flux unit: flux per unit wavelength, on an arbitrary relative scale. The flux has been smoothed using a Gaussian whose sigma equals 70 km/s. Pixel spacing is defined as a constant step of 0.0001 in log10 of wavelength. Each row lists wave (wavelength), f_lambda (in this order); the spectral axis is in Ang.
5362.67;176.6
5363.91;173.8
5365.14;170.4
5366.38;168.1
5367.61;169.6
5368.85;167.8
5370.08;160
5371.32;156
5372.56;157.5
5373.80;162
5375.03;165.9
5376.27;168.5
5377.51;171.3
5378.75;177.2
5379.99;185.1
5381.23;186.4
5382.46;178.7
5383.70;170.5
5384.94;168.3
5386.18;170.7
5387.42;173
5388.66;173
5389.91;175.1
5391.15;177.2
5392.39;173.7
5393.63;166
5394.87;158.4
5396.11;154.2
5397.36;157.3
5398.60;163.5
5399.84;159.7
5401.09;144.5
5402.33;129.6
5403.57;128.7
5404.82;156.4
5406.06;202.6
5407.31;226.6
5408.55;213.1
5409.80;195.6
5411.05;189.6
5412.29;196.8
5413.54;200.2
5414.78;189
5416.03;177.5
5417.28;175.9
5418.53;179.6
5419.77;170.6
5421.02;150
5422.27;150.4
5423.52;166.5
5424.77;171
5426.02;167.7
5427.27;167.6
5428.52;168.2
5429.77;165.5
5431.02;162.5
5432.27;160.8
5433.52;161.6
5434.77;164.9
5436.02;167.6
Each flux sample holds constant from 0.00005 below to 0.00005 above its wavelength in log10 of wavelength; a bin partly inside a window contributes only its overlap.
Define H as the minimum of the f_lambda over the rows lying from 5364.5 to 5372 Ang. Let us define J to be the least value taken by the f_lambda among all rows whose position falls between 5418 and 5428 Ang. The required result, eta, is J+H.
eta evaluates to 306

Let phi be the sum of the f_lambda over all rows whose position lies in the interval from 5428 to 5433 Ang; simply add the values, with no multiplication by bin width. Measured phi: 657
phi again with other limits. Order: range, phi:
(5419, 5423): 471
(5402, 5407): 617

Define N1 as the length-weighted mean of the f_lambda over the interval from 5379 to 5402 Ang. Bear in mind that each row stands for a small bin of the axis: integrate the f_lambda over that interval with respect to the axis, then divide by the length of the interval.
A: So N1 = 168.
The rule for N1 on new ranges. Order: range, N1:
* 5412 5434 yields 171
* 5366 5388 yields 170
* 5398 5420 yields 178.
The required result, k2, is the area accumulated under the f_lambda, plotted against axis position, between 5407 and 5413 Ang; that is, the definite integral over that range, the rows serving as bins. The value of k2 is 1219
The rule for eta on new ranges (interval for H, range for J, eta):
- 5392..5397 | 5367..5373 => 310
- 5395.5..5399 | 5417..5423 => 304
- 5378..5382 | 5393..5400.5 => 331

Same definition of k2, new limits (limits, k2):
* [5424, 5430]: 1008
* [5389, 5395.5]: 1106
